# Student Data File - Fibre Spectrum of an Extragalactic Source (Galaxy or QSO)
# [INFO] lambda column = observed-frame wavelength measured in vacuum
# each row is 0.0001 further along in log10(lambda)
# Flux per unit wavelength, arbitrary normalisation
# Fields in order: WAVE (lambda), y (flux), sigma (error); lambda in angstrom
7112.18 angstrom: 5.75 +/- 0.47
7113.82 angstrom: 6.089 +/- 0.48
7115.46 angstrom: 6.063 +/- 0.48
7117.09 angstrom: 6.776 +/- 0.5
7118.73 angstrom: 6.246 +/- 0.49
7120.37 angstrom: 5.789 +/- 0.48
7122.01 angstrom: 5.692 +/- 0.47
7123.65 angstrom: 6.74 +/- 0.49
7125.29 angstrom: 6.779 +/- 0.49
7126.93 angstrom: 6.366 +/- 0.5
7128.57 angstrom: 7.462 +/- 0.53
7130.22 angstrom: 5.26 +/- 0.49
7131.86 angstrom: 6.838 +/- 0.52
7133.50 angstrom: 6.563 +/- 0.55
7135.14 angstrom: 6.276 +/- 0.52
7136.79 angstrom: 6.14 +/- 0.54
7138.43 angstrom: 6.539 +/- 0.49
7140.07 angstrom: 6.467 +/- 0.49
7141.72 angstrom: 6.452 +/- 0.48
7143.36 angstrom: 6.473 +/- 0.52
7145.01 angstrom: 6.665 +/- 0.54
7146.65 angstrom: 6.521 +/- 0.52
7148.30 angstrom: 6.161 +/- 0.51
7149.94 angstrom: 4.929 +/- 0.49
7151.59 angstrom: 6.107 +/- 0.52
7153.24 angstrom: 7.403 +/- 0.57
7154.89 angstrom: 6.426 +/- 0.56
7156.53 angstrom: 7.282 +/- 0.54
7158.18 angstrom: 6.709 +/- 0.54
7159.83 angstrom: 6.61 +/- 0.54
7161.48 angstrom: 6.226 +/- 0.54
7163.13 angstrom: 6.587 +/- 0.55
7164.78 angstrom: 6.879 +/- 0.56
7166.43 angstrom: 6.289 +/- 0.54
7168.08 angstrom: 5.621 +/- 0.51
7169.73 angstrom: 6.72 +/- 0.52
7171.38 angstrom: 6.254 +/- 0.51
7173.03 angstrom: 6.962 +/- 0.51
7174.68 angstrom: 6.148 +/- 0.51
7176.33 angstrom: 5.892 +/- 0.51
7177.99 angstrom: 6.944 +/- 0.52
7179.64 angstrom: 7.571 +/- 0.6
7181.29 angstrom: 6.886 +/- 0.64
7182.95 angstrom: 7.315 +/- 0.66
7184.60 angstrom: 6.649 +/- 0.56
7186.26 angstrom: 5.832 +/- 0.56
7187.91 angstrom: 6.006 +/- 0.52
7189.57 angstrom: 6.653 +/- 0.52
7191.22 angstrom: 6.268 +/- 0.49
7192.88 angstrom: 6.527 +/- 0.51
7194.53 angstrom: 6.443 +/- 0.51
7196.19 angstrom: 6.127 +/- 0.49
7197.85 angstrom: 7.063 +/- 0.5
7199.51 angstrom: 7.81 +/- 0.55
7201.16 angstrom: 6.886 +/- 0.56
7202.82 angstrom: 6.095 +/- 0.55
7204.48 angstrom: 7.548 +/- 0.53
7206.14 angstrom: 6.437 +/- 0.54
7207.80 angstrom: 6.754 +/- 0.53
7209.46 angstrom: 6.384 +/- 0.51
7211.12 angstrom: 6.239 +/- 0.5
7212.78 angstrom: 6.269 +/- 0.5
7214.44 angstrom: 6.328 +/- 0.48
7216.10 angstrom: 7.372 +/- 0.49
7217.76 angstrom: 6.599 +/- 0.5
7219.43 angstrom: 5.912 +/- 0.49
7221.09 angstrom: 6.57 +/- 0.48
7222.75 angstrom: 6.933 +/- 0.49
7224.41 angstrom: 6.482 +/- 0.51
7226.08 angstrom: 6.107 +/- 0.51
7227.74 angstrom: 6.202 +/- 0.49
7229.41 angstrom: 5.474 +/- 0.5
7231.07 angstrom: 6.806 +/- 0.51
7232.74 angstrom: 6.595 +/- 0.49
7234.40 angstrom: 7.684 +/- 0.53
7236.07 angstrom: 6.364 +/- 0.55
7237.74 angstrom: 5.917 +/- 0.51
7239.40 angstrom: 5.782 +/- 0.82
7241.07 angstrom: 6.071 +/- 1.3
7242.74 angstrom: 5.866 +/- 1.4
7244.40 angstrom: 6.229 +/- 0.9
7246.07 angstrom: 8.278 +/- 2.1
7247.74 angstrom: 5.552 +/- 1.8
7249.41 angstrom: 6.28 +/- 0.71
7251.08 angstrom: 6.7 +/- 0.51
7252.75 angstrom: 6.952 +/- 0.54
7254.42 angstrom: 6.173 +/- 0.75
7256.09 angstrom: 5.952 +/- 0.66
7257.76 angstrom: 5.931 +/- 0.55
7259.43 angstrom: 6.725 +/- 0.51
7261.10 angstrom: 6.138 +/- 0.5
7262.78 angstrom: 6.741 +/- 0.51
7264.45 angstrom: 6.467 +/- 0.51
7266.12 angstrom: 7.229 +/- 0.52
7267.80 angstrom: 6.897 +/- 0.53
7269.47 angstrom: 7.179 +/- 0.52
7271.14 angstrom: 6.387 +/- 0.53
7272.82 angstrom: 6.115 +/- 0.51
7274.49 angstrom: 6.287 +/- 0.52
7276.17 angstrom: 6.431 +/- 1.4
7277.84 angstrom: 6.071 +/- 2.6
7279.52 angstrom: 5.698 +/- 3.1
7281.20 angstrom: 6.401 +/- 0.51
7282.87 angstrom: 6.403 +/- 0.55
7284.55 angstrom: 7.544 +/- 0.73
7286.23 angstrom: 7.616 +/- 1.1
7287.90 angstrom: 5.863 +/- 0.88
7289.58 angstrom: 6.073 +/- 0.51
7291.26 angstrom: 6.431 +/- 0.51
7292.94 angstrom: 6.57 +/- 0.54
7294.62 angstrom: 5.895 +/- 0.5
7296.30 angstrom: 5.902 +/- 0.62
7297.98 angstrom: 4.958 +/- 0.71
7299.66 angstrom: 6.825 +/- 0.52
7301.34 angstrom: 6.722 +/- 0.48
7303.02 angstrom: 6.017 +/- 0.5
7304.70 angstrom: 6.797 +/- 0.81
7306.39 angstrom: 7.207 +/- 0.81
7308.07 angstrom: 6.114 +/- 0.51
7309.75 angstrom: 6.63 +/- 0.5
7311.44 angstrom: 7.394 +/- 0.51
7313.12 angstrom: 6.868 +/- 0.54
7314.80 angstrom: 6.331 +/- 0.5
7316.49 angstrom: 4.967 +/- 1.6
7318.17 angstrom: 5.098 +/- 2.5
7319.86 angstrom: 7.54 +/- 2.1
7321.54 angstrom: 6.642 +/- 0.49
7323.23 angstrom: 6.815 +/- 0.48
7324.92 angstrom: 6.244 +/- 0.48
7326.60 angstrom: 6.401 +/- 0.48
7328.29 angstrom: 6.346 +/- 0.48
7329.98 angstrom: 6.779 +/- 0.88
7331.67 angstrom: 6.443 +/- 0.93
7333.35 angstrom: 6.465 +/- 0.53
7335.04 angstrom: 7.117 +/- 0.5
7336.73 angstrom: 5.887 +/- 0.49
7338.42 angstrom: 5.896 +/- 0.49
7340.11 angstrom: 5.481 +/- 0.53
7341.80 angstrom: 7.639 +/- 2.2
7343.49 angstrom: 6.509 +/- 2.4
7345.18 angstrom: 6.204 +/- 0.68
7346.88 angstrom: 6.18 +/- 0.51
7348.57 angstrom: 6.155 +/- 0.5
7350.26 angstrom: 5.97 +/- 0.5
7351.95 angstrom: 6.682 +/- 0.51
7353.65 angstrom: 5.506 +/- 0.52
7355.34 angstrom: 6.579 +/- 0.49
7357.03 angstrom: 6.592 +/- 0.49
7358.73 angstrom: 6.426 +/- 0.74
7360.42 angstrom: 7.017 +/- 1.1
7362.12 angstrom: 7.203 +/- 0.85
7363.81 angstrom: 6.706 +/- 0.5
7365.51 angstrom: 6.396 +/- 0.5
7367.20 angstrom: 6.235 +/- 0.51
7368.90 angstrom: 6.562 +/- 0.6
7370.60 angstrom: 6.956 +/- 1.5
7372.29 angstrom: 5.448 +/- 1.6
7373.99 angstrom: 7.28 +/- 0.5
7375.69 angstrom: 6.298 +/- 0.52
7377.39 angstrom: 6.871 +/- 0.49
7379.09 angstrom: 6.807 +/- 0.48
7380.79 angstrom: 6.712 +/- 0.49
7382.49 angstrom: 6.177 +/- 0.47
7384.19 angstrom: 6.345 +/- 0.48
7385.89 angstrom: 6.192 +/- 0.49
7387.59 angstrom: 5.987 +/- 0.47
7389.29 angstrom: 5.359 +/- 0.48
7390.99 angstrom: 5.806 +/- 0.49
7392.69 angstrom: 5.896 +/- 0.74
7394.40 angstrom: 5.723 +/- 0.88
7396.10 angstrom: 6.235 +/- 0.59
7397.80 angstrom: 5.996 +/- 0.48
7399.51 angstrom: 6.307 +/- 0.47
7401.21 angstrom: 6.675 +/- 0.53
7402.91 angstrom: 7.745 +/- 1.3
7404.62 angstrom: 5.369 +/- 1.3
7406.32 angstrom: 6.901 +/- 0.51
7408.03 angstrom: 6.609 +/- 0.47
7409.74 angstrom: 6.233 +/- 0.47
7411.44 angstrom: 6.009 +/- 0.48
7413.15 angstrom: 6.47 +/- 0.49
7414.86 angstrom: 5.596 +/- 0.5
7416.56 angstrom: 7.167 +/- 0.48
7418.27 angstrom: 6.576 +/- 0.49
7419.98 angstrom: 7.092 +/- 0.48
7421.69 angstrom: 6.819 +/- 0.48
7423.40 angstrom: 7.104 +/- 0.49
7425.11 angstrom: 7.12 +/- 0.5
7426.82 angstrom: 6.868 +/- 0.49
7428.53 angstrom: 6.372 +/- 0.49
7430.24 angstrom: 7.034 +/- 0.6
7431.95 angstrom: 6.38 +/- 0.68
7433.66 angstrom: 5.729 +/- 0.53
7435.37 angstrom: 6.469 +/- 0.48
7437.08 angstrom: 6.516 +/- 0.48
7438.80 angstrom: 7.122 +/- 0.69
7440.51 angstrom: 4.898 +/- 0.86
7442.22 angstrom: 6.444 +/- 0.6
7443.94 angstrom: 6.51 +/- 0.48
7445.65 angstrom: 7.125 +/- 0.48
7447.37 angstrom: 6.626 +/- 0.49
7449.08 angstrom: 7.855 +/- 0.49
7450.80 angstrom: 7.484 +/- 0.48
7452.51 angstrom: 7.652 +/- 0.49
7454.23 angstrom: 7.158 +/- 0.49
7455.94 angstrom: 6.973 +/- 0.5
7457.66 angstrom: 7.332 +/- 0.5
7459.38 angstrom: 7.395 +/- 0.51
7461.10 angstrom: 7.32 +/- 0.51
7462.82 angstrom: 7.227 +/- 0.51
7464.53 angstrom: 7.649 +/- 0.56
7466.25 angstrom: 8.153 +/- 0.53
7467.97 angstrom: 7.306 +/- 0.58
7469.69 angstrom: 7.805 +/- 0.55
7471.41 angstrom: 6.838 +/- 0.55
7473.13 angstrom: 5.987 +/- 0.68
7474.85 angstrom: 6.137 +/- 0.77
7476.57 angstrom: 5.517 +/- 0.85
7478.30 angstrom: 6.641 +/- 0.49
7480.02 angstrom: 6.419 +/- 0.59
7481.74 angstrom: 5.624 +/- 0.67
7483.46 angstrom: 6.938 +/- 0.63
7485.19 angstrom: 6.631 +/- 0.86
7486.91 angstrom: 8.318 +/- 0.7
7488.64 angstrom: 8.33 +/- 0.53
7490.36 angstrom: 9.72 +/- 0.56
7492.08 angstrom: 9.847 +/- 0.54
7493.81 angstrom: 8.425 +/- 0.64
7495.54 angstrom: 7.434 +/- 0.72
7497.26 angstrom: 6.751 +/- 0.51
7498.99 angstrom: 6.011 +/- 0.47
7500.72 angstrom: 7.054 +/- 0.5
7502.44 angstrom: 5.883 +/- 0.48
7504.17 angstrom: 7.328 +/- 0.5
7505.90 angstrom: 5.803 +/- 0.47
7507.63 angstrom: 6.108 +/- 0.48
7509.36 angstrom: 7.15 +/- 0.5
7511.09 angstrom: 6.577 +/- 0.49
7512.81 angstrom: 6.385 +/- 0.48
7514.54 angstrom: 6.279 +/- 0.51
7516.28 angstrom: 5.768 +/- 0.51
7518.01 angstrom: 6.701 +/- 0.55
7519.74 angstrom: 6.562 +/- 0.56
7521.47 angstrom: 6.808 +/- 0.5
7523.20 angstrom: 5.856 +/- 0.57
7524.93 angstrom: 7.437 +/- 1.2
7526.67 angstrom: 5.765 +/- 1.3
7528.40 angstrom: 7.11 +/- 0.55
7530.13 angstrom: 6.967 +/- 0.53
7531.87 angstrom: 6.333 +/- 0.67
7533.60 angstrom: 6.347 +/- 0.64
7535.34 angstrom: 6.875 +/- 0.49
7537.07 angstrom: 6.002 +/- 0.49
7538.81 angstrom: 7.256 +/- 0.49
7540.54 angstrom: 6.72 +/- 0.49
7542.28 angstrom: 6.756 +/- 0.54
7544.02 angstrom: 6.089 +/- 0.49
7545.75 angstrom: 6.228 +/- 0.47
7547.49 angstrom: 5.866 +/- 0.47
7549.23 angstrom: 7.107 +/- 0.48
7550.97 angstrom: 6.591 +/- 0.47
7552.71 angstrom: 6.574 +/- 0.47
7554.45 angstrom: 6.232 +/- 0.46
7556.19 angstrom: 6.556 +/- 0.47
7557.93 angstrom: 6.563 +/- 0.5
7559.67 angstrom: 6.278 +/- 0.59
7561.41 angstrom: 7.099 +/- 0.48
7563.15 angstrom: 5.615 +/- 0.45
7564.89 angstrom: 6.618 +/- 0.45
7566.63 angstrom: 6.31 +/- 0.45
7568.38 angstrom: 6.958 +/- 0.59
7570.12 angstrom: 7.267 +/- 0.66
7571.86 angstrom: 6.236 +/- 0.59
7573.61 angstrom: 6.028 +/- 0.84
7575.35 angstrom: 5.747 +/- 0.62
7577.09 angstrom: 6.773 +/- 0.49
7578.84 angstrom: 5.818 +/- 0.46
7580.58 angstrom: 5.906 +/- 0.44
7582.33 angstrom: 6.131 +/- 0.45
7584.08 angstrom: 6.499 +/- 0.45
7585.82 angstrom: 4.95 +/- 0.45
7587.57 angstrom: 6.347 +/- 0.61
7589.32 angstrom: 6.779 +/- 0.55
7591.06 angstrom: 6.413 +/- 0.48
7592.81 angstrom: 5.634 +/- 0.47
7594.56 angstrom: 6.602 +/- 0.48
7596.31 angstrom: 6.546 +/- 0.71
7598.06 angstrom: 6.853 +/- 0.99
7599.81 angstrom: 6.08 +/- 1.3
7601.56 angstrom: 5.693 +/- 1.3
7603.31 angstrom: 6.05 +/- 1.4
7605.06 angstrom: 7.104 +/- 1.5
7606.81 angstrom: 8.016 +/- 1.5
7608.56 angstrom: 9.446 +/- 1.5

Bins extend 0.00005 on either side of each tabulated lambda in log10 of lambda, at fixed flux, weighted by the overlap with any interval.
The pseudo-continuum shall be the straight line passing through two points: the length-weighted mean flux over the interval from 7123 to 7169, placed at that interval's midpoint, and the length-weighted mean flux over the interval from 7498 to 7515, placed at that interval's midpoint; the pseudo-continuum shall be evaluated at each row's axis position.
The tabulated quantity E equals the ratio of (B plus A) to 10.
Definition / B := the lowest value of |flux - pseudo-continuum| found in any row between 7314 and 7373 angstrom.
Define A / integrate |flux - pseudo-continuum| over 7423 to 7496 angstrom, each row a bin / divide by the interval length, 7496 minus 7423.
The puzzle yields 0.086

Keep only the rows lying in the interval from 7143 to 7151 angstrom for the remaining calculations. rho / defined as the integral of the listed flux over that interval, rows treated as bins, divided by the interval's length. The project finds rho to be 6.13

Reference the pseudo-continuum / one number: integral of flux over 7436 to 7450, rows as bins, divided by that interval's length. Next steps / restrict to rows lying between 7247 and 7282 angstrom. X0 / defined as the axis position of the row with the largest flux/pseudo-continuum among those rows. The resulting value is 7266.12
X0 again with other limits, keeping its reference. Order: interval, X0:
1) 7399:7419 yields 7402.91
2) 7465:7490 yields 7488.64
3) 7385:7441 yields 7402.91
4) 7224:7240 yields 7234.40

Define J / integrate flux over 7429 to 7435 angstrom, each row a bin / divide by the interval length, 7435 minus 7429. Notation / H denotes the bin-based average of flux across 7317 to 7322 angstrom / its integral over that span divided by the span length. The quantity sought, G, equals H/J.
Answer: 0.99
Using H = 6.32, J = 6.39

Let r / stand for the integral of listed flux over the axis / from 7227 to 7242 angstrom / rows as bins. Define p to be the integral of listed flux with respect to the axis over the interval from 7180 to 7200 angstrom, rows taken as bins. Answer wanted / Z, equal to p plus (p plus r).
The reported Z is 360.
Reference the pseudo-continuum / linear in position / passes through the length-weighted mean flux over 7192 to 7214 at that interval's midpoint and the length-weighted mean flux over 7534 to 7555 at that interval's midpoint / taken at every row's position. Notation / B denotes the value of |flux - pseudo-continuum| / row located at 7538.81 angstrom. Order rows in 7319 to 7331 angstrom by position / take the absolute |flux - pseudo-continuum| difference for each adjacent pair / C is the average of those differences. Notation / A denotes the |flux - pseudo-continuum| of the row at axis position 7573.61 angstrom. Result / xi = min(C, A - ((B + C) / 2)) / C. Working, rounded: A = 0.5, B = 0.7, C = 0.25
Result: -0.03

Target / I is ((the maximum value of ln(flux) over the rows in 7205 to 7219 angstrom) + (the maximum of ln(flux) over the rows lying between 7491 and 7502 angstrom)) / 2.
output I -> 2.14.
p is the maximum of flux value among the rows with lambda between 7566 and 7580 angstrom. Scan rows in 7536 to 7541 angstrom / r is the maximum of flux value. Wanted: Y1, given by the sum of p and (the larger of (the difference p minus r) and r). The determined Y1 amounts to 14.5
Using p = 7.267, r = 7.256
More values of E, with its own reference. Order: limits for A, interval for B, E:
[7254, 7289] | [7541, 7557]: 0.051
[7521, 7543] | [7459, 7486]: 0.053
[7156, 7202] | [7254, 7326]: 0.044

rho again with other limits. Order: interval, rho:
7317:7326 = 6.41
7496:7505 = 6.64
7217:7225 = 6.50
